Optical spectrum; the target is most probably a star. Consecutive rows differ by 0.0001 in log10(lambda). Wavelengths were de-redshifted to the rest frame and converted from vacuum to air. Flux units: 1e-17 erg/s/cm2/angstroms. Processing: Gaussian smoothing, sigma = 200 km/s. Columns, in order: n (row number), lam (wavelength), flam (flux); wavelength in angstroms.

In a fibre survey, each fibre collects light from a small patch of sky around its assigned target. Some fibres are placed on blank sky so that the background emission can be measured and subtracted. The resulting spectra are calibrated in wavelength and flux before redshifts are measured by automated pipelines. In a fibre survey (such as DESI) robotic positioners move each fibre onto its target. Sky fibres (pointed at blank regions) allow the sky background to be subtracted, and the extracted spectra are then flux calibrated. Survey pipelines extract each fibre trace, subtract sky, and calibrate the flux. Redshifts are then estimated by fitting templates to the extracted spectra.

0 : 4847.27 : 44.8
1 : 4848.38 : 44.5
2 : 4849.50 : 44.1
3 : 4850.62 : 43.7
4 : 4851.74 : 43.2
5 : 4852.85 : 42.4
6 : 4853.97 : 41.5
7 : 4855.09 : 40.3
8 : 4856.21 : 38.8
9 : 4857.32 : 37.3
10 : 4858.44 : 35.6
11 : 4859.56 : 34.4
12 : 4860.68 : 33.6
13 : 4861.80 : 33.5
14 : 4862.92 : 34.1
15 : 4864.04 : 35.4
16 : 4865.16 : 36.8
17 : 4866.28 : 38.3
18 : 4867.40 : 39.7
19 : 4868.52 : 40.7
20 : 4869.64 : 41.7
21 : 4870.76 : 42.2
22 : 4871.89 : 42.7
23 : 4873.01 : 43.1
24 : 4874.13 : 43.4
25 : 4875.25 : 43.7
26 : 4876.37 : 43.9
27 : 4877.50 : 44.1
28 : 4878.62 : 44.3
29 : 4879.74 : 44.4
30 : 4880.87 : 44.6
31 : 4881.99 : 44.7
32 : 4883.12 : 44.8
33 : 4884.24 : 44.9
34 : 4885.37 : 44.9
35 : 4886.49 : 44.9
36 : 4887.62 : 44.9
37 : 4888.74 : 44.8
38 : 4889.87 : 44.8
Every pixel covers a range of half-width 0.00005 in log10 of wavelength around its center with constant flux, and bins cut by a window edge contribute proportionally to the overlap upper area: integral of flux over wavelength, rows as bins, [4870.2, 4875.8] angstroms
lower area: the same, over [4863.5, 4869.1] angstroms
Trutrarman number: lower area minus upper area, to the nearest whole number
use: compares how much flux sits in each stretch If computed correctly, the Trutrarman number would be -27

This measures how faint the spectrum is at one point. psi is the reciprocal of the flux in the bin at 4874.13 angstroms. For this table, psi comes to 0.0230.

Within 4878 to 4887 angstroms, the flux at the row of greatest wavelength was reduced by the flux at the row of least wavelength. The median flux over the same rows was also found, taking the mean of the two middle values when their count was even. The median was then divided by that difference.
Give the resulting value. 75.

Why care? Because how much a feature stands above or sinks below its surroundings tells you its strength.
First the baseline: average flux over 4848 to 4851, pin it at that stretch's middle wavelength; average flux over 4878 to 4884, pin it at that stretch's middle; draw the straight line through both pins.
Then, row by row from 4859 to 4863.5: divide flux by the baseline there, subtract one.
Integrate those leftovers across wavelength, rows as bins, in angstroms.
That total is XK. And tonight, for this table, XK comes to -1.0 angstroms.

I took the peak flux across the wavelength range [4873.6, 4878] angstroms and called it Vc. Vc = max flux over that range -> 44.1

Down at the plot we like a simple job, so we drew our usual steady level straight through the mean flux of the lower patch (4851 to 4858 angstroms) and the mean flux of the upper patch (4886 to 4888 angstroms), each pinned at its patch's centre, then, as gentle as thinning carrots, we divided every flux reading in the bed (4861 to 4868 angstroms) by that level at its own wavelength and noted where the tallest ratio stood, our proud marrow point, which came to 4867.40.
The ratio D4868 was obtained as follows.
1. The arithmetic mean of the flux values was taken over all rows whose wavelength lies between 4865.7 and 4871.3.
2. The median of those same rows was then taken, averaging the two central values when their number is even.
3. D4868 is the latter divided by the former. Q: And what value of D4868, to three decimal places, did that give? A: 1.004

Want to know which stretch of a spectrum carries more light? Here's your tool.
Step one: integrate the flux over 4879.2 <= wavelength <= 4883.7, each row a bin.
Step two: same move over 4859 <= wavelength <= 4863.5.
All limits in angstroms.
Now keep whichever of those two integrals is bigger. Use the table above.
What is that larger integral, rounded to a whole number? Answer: 201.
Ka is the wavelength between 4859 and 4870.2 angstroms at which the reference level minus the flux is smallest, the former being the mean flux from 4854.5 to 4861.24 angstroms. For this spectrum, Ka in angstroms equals 4869.64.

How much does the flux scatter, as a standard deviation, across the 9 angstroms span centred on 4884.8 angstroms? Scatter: 0.1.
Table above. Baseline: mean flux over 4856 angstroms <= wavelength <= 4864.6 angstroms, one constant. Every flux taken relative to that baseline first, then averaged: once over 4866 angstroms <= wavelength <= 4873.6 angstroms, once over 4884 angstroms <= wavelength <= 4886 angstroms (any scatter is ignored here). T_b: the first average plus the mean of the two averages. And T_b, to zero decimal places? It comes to 14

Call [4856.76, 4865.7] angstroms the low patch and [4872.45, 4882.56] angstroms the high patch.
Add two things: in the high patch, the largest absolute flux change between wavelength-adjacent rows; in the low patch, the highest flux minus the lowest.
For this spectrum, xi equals 4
